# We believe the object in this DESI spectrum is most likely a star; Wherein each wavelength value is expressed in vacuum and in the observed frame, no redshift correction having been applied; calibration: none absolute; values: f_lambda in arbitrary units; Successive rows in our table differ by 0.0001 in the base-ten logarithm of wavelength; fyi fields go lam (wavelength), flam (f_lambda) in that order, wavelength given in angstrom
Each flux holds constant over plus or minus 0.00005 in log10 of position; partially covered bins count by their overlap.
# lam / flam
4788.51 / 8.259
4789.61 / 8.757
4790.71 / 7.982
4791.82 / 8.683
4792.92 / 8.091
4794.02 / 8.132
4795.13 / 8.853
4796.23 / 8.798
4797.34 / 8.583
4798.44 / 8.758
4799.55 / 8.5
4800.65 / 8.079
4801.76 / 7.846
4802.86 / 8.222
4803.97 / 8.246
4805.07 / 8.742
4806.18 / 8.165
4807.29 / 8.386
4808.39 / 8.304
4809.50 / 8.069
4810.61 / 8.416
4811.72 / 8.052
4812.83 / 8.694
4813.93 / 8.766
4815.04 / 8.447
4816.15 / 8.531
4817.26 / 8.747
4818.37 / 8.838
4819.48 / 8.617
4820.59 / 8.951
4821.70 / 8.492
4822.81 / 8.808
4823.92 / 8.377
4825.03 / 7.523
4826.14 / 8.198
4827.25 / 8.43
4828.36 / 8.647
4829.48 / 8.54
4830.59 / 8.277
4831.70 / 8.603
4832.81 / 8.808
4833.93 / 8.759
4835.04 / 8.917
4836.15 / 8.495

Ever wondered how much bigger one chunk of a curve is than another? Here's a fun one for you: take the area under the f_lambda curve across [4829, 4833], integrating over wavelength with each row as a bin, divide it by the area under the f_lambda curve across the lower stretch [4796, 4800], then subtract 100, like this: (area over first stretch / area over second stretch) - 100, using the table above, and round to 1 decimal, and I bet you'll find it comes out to -99.0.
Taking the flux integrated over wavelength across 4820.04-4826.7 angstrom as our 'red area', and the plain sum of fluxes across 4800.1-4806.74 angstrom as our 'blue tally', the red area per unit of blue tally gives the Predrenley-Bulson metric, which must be 1.13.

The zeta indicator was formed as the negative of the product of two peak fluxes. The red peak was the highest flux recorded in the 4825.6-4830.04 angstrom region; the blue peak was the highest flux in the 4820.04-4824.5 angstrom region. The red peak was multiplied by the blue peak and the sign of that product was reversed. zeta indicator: -77.4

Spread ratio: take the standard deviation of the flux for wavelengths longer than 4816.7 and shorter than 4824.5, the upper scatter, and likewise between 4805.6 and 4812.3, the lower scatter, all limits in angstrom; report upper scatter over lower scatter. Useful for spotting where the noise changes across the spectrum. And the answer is 1.3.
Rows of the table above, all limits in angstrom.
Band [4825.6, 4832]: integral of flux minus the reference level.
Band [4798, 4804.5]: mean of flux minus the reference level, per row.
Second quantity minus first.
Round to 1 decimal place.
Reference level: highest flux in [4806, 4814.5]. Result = 1.6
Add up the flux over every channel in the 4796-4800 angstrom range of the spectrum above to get 34.6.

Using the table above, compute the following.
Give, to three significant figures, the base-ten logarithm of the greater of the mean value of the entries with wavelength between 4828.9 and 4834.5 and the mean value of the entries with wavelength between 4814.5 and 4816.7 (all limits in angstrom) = 0.934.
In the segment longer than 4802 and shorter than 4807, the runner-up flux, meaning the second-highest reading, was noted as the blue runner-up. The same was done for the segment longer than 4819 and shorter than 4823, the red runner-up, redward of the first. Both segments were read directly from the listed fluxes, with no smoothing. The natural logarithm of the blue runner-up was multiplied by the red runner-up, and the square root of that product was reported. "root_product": 4.31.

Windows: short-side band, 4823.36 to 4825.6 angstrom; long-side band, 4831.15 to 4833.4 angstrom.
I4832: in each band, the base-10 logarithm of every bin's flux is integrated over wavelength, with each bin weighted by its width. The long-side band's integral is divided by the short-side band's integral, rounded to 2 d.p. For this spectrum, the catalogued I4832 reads 1.05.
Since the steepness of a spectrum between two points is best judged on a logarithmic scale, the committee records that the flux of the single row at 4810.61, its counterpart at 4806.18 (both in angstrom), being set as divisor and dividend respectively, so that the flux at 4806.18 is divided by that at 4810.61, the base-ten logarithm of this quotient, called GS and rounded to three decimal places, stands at -0.013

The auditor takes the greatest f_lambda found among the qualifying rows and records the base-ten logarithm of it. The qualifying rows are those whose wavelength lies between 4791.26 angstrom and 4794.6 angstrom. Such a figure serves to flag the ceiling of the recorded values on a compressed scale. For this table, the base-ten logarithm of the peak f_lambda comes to 0.939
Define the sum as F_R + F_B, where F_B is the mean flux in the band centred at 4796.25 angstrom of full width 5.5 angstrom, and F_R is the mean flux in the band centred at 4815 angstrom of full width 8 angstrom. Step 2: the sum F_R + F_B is 17.2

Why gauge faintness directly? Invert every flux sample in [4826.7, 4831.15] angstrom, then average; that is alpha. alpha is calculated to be 0.1180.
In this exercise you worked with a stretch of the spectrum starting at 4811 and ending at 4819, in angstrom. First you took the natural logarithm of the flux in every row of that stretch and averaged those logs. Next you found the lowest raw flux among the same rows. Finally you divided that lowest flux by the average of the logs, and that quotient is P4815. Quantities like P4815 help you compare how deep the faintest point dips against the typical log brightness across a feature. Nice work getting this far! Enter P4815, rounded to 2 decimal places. 3.75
